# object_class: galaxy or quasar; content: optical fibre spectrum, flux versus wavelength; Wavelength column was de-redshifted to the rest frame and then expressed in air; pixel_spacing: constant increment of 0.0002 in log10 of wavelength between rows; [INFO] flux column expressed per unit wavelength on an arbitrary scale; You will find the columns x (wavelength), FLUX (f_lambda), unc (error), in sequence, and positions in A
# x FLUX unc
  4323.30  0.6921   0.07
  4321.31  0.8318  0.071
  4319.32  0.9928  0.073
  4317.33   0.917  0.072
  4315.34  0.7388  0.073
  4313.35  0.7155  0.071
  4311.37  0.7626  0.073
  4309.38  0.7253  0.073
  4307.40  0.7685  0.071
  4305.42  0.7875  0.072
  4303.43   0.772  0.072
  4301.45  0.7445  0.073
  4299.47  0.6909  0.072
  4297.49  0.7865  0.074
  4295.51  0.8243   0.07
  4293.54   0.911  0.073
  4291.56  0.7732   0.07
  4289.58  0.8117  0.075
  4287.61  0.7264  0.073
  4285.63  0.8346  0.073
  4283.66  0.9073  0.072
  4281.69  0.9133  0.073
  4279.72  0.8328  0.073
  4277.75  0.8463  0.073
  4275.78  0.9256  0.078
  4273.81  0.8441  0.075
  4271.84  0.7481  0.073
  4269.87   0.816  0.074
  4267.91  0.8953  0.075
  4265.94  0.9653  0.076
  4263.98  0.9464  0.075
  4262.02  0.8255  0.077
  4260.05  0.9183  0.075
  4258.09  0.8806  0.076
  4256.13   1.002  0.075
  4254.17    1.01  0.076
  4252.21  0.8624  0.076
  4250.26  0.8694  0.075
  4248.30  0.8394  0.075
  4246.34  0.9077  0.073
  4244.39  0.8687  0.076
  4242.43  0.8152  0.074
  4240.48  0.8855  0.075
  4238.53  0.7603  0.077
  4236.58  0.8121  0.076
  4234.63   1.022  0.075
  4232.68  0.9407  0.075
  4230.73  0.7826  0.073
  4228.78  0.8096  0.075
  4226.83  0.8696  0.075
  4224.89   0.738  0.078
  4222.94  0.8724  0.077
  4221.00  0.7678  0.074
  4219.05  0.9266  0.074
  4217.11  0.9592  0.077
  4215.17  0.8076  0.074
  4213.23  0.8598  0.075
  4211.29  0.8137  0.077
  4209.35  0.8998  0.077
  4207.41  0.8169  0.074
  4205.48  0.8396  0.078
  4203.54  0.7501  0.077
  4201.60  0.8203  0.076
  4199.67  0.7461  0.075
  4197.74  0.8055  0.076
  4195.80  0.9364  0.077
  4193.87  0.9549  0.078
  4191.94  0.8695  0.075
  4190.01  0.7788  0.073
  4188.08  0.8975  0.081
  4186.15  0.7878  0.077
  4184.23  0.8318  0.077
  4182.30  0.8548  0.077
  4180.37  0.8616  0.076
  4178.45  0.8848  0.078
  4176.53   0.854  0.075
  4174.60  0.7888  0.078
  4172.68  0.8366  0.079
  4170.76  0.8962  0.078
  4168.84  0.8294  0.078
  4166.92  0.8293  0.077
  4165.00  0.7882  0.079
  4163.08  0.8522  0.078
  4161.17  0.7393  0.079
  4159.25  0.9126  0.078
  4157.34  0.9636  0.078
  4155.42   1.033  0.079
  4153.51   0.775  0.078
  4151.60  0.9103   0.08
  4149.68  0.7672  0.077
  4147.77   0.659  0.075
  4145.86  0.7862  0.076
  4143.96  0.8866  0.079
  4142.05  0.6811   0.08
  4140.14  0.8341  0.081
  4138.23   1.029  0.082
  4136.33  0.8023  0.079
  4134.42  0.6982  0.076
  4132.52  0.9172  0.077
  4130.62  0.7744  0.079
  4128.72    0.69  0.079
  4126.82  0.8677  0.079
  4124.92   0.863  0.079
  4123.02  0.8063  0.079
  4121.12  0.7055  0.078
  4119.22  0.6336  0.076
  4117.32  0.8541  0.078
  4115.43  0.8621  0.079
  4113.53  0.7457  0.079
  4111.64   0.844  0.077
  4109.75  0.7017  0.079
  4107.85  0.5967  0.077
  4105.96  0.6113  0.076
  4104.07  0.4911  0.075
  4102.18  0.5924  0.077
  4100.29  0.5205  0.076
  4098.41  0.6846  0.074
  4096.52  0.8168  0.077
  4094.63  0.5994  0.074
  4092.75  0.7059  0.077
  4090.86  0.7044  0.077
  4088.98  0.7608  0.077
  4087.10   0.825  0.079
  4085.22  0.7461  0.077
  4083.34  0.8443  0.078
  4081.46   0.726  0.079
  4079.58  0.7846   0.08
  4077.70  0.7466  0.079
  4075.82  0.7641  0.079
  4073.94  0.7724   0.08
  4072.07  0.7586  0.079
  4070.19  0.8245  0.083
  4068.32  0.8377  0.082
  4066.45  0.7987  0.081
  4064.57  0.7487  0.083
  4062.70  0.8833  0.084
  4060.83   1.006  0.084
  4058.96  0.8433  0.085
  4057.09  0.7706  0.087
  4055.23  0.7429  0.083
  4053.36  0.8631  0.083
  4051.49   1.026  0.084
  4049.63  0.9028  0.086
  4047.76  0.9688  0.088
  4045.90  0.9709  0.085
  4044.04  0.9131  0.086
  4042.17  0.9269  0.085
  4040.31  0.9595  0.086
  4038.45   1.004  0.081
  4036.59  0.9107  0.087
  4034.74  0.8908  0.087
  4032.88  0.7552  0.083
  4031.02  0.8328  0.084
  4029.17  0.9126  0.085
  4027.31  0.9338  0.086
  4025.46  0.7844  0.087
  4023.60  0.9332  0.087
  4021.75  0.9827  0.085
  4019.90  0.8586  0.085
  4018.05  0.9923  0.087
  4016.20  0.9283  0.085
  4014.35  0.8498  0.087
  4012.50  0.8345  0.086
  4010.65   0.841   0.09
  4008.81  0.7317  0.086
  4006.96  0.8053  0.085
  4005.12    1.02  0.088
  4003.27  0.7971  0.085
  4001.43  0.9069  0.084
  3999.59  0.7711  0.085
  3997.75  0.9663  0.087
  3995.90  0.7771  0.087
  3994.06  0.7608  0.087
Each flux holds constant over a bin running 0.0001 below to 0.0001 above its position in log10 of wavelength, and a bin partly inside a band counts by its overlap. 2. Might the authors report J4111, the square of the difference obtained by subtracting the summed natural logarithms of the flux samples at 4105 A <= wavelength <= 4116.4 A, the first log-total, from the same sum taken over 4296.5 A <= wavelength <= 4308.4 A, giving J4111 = 0.10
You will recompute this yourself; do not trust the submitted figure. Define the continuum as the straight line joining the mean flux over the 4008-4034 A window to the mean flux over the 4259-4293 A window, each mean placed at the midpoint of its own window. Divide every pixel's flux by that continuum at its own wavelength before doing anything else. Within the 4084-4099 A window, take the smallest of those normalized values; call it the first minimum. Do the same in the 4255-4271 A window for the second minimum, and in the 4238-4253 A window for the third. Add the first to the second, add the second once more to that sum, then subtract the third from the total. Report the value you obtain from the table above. 1.71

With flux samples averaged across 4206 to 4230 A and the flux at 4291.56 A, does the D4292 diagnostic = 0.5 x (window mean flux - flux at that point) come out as 0.036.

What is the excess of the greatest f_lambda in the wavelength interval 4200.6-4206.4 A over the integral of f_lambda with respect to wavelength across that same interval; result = -3.8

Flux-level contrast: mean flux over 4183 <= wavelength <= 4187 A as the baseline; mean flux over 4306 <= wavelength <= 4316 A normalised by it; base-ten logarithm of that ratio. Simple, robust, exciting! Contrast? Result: -0.04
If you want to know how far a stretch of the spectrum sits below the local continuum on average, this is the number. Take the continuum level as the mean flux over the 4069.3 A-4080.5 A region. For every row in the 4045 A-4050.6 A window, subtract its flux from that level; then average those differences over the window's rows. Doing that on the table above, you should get -0.17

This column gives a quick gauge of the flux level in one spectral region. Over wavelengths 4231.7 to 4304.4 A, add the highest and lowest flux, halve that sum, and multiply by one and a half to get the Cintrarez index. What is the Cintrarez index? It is 1.28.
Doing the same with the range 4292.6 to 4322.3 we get 1.26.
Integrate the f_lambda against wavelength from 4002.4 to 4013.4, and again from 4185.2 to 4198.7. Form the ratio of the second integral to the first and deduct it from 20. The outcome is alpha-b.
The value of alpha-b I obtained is 18.7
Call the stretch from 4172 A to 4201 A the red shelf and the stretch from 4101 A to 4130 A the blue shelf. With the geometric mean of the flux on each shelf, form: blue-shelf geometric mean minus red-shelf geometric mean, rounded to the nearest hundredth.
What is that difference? -0.13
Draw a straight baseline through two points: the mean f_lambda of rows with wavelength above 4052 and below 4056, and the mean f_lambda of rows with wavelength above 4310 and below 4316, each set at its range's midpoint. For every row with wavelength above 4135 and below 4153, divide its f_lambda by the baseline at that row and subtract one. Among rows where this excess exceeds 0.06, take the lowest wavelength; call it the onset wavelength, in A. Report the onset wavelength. 4138.23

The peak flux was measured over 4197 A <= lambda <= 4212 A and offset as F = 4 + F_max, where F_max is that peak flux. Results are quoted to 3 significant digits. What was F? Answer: 4.90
